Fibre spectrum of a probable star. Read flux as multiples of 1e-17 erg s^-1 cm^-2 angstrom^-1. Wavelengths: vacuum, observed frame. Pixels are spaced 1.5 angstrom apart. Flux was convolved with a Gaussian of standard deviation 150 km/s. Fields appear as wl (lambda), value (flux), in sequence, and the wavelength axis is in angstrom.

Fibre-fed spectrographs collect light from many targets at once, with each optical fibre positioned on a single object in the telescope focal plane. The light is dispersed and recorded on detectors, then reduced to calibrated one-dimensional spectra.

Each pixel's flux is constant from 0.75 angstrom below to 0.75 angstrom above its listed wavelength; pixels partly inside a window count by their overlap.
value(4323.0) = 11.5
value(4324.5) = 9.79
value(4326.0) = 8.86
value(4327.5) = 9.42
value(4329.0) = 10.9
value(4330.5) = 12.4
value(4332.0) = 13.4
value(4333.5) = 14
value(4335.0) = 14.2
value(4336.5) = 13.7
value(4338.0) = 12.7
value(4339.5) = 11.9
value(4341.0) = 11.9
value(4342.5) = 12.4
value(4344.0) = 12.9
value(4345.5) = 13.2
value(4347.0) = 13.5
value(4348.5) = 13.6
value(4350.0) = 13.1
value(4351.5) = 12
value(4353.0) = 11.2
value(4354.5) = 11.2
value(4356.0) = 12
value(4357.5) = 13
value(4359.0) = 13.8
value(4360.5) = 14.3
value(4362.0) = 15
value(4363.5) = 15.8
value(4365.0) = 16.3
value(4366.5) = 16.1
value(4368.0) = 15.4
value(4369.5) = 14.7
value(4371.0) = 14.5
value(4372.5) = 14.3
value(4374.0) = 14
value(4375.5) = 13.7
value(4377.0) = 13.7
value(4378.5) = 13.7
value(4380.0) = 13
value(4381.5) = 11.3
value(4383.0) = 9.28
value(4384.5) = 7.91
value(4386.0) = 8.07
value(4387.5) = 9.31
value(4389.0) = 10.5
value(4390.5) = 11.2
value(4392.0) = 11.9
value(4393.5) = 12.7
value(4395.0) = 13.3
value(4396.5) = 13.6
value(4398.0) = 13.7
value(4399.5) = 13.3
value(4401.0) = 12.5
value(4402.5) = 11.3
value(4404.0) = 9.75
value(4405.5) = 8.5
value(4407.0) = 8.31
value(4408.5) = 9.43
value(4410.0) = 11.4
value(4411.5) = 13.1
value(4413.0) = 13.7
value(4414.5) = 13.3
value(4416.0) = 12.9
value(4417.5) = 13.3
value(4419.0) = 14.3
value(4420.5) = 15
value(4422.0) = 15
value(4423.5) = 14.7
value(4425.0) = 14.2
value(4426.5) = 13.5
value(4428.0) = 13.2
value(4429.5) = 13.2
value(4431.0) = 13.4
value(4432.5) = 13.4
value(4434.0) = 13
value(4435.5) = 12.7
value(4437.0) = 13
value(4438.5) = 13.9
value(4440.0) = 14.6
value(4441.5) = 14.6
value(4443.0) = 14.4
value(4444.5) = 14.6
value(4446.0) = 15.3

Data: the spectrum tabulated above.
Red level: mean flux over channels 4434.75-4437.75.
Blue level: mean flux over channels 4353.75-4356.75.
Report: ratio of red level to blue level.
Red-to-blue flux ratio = 1.11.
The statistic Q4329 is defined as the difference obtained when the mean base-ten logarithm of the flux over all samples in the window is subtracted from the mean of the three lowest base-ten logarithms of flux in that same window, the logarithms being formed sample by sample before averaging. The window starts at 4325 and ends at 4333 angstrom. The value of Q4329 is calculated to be -0.05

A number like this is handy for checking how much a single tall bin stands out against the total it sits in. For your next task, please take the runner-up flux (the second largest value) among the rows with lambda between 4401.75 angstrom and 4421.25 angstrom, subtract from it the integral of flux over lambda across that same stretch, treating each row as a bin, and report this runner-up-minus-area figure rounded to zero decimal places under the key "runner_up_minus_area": -217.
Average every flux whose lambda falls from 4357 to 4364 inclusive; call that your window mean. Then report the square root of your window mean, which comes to 3.79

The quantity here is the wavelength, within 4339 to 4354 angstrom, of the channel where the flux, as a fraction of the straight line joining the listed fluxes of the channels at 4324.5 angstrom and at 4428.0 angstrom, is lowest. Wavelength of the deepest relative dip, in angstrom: 4353.0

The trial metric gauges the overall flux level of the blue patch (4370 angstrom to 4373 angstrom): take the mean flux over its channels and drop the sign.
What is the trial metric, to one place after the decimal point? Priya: 14.4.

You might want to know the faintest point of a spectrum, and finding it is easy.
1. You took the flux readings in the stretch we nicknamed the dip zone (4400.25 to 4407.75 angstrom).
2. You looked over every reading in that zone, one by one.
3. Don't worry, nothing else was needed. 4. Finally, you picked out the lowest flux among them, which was 8.31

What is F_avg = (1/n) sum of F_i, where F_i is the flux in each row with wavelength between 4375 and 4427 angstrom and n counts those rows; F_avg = 12.1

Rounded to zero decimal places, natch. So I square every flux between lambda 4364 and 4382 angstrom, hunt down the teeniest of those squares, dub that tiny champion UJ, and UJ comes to 128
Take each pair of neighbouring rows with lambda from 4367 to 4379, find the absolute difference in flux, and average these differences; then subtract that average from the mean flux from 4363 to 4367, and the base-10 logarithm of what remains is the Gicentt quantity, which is 1.20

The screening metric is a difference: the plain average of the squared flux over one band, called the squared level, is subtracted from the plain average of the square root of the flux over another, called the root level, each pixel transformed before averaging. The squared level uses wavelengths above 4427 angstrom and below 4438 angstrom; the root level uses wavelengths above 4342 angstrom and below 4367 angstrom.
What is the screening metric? -169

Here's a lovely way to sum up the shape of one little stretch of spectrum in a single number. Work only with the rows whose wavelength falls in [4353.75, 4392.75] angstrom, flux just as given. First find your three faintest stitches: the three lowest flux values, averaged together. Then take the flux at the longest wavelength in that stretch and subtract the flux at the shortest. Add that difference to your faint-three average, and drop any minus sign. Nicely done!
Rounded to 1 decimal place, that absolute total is 9.1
